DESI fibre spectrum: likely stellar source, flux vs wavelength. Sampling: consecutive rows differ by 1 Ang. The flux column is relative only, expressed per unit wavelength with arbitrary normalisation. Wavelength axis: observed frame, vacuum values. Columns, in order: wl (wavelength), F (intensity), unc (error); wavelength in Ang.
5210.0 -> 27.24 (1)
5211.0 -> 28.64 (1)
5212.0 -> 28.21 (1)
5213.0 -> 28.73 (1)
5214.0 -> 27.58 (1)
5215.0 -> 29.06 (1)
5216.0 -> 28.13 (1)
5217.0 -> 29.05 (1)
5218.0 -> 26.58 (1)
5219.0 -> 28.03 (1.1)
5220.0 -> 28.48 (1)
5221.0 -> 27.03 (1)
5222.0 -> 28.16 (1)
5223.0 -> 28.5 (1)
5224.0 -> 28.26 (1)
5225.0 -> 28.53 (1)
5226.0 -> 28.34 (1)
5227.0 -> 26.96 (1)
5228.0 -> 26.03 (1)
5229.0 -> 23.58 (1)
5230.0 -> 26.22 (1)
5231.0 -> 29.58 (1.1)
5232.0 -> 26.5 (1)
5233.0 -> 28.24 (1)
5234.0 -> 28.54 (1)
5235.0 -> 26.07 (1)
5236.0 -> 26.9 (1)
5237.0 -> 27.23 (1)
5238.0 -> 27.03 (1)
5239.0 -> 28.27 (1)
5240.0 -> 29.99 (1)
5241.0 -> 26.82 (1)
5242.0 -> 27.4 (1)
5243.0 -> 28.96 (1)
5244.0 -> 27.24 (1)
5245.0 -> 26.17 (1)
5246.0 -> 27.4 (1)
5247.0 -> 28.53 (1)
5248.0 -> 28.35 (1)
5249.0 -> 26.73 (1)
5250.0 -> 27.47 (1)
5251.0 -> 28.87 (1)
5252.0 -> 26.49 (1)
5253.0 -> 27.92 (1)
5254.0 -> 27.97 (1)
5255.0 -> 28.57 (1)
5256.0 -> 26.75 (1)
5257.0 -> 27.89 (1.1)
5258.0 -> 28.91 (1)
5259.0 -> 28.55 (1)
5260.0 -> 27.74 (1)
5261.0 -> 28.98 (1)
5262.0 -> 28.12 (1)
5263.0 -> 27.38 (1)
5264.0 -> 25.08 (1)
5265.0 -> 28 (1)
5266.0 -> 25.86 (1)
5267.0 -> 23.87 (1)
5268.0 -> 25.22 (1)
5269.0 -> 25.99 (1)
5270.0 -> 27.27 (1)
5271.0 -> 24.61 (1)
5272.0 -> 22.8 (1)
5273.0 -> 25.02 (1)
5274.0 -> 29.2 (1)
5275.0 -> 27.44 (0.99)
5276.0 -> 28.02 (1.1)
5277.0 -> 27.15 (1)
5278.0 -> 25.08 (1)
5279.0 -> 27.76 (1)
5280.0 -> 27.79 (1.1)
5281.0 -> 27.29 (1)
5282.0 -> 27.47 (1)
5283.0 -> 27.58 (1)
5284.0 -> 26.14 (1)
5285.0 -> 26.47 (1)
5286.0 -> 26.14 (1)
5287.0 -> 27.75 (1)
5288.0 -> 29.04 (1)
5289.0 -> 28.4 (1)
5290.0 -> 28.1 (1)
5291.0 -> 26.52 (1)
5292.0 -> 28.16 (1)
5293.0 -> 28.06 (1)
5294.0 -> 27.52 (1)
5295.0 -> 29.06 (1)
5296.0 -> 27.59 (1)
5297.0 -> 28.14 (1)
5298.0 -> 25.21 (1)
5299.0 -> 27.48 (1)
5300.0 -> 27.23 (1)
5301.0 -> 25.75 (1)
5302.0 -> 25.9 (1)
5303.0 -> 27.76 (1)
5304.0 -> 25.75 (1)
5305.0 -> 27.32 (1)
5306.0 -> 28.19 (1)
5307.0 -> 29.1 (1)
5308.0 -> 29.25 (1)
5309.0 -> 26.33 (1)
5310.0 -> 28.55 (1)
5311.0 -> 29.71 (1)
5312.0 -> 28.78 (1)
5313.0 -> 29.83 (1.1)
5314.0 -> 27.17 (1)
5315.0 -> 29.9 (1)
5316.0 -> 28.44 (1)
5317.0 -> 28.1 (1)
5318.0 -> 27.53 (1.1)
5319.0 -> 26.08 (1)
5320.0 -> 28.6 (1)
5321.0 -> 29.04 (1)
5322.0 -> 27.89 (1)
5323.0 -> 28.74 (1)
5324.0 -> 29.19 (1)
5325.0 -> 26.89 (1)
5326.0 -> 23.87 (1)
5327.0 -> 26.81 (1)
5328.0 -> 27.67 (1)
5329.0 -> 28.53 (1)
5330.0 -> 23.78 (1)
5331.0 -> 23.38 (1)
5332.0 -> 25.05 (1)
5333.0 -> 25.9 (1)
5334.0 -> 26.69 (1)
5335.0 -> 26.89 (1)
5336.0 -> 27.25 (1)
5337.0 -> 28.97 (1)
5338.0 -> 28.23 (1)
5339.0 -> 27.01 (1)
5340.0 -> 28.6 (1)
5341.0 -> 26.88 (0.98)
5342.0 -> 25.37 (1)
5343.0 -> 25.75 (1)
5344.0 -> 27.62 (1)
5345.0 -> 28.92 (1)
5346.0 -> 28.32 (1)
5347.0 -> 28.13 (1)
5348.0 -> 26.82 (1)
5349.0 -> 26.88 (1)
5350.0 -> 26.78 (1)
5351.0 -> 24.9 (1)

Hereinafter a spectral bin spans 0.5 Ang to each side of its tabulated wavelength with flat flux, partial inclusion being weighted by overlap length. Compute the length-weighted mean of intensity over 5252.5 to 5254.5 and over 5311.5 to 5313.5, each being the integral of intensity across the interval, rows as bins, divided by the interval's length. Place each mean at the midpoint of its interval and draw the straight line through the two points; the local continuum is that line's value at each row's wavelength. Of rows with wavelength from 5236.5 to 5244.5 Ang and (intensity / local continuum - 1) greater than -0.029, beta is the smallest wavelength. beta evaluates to 5237.0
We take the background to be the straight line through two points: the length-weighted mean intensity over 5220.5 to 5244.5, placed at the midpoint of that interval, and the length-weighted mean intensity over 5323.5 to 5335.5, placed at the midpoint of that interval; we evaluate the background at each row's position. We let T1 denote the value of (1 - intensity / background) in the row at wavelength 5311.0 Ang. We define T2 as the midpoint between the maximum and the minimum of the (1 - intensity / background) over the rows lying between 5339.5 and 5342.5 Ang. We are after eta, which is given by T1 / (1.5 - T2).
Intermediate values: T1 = -0.122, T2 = -0.04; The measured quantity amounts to -0.08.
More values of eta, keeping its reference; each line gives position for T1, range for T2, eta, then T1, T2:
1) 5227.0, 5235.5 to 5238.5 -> 0.02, 0.023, 0.01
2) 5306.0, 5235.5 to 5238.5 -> -0.04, -0.062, 0.01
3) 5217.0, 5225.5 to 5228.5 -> -0.03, -0.048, 0.01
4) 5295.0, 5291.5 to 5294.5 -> -0.06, -0.089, -0.04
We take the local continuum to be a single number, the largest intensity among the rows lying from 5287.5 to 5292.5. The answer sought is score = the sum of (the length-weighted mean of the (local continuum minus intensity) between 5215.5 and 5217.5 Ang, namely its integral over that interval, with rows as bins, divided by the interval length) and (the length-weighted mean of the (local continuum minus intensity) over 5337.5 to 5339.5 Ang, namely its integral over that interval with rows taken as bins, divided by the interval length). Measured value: 1.87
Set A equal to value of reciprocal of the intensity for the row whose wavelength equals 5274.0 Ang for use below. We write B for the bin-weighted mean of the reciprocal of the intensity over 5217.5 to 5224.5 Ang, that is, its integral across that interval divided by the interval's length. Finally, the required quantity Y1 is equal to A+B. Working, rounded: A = 0.0342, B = 0.0359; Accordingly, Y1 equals 0.070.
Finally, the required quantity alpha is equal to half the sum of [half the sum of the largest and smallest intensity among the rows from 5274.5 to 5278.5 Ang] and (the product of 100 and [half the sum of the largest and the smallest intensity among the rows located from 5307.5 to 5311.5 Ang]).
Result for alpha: 1414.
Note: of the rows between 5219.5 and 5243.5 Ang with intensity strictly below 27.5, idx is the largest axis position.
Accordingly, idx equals 5242.0 Ang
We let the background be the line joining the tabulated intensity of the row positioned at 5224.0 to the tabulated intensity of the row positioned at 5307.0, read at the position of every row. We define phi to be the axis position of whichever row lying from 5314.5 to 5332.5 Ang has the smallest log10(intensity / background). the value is 5331.0 Ang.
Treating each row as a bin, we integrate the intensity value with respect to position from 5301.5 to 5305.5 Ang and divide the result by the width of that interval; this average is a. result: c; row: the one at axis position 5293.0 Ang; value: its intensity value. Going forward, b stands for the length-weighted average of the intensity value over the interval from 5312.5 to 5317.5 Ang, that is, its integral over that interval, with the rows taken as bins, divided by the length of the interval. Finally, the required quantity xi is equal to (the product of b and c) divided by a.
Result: 30.2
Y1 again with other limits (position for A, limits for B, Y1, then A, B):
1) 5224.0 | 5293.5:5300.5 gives 0.072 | 0.0354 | 0.0365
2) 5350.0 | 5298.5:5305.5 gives 0.075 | 0.0373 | 0.0374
